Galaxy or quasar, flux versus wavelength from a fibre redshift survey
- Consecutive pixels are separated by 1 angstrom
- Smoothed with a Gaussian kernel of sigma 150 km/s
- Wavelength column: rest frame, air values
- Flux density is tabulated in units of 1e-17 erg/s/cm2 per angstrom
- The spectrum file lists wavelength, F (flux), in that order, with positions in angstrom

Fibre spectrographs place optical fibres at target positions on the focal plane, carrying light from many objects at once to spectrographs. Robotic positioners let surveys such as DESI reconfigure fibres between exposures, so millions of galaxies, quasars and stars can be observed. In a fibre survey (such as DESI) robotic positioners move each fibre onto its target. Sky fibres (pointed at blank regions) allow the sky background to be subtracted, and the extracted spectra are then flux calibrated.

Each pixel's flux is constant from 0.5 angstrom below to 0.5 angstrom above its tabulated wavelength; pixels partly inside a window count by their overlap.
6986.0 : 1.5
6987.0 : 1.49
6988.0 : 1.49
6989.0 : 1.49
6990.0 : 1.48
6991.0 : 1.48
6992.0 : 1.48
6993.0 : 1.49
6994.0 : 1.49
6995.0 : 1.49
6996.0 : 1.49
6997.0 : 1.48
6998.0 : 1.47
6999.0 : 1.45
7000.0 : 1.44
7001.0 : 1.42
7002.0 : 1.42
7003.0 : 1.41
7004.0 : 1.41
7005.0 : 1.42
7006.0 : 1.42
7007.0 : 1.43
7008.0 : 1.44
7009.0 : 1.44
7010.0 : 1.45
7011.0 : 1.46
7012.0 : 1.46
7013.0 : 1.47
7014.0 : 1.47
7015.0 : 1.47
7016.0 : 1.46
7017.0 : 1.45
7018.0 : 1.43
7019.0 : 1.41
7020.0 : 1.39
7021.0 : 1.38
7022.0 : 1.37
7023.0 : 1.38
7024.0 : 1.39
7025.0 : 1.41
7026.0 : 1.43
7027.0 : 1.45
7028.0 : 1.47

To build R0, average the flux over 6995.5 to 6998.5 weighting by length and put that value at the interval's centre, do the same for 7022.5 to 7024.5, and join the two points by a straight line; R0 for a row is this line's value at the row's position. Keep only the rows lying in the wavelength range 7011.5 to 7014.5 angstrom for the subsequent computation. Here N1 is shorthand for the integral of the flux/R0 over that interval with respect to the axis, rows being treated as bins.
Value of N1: 3.09 angstrom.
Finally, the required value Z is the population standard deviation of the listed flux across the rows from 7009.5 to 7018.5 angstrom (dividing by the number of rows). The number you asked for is 0.012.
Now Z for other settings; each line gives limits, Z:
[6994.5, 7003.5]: 0.030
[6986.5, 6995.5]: 0.005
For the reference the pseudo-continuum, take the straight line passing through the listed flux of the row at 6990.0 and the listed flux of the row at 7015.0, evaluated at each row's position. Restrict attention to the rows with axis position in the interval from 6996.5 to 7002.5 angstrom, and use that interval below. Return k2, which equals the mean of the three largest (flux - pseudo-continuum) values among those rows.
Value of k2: -0.01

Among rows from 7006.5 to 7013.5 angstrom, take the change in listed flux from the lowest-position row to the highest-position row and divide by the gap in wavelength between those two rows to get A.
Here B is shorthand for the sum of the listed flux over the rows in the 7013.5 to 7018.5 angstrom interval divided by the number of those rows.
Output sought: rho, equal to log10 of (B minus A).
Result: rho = 0.161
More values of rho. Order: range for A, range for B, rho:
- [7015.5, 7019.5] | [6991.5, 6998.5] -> 0.176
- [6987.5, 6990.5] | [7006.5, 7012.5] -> 0.162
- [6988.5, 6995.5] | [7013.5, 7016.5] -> 0.166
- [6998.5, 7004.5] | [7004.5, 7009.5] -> 0.158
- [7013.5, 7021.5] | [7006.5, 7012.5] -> 0.164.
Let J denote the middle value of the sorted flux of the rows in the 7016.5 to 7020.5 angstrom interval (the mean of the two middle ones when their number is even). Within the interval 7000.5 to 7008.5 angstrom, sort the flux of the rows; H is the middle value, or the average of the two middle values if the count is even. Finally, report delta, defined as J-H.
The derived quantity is 0.00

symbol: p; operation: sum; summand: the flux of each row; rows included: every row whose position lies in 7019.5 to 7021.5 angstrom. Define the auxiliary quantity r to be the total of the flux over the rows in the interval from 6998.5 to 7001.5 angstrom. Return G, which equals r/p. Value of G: 1.56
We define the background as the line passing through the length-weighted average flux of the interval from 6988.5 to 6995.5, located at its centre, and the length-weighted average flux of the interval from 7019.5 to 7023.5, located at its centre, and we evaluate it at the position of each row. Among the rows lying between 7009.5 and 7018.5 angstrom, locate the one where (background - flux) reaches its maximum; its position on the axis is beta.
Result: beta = 7010.0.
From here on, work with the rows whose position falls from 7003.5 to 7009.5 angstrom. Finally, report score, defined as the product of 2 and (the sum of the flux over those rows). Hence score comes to 17.1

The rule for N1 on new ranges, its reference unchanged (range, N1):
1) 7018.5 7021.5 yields 2.99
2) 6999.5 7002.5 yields 2.92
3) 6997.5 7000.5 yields 2.96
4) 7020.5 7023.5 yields 2.97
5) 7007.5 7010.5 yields 3.01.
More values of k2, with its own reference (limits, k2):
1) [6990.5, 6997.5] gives 0.01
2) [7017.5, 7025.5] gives -0.05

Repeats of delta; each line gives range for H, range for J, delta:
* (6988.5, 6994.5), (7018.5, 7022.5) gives -0.10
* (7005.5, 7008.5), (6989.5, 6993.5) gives 0.05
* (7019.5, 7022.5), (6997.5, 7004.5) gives 0.04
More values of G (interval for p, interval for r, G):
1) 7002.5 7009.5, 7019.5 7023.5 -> 0.55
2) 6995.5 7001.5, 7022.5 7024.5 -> 0.32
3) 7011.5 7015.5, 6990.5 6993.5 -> 0.76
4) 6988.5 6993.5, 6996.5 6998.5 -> 0.40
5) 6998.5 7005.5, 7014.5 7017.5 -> 0.44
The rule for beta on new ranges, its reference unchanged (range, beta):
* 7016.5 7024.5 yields 7022.0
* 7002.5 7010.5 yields 7003.0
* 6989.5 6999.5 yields 6990.0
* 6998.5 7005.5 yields 7003.0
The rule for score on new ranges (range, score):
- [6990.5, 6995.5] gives 14.9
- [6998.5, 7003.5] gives 14.3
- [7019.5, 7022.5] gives 8.3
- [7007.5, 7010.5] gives 8.7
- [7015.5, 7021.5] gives 17.0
